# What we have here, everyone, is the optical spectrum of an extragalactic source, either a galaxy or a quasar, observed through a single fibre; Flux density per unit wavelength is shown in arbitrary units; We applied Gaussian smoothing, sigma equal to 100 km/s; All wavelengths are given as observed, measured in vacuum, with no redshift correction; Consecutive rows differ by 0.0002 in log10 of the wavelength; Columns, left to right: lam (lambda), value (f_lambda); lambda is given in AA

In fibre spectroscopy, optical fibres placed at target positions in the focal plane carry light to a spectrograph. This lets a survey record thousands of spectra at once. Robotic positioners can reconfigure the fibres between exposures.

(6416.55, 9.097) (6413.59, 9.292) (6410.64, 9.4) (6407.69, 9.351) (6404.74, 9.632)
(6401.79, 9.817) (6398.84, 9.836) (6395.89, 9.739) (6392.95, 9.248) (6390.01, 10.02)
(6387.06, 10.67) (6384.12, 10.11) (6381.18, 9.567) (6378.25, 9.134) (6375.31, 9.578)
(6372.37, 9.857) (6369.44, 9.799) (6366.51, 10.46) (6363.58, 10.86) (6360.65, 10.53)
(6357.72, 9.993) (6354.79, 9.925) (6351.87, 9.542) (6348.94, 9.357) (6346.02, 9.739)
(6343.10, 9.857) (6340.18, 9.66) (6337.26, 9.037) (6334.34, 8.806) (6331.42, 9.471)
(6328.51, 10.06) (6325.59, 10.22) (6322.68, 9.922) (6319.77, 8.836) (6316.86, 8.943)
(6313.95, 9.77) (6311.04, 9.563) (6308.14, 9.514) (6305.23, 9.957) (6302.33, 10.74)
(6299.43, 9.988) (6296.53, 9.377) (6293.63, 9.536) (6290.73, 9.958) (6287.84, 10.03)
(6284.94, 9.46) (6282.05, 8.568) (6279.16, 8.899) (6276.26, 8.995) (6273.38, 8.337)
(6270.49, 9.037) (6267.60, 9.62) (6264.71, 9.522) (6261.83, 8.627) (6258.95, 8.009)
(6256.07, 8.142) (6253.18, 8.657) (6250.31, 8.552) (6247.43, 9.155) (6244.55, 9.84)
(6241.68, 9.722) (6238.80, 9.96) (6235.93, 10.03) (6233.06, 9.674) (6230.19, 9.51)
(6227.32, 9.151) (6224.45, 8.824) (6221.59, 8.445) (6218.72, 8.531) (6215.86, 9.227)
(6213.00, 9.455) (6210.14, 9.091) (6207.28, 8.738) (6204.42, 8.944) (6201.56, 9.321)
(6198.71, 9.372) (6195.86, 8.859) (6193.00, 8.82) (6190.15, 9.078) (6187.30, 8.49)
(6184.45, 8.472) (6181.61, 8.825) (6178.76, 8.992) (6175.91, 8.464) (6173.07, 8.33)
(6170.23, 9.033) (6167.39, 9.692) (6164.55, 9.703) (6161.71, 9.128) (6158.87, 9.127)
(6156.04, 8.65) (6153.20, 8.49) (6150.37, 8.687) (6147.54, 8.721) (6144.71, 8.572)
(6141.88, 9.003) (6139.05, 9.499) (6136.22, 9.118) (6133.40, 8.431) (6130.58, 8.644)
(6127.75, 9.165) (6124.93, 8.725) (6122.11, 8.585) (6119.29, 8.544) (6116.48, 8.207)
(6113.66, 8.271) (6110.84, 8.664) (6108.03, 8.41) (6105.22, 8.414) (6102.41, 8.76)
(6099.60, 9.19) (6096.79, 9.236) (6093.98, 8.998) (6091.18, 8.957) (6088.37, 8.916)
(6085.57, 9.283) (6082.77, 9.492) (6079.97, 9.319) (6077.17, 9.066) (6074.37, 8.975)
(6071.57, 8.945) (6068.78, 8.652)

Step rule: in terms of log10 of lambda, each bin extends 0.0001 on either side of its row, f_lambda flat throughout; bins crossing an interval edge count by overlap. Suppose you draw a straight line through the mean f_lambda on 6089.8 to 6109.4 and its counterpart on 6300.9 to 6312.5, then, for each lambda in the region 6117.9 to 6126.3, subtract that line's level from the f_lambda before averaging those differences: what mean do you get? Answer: -0.35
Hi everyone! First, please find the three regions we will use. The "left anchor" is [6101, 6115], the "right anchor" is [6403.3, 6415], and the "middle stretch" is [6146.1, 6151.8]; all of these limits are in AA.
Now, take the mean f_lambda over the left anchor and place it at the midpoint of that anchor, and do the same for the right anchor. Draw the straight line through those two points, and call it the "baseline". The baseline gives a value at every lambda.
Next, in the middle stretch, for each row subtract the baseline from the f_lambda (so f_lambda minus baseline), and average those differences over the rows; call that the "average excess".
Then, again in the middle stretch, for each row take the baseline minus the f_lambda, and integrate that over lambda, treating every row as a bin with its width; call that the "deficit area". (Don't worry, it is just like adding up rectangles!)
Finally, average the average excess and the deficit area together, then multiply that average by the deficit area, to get 0.1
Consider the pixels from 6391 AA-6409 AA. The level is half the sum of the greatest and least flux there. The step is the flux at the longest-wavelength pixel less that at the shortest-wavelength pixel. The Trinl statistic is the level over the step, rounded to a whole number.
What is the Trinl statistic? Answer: 93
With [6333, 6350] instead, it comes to 17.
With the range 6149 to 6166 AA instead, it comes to 9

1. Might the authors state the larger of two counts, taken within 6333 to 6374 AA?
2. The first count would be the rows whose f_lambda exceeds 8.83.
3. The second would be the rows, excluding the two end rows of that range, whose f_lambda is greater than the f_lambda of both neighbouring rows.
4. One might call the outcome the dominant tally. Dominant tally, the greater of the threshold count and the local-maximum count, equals 13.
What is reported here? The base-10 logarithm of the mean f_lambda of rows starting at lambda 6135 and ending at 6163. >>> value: 0.949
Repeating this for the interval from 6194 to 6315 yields 0.966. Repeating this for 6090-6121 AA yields 0.939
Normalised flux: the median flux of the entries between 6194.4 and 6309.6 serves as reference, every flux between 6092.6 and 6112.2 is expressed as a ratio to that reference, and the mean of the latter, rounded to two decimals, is 0.95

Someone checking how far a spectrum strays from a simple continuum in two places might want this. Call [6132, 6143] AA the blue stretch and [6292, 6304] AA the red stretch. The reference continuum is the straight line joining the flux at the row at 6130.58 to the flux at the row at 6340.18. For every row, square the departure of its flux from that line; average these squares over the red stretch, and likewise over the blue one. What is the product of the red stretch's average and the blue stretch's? 0.119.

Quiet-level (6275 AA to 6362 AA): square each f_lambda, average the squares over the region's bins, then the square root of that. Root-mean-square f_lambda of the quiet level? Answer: 9.62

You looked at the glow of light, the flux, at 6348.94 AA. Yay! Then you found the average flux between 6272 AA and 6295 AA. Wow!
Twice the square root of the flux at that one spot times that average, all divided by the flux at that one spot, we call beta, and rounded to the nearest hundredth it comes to 1.99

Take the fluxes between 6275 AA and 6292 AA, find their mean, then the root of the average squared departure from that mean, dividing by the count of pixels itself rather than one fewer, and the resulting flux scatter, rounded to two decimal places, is 0.54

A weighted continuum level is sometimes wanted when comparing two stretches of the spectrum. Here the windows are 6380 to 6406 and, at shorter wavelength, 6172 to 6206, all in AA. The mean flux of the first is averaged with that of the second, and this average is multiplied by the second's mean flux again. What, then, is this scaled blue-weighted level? 82.5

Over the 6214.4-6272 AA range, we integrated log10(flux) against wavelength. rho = 55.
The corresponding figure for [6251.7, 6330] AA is 76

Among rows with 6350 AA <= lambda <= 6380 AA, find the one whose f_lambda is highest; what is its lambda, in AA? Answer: 6363.58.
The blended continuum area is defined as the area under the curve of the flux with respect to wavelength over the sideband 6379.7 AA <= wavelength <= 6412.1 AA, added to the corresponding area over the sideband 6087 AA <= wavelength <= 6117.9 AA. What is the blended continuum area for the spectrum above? 586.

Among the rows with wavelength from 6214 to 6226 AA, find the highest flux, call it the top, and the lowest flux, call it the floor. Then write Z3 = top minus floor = 0.78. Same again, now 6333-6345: 1.05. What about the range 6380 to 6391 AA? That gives 1.10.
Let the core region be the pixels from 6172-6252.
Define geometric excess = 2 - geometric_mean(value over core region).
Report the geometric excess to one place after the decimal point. -7.1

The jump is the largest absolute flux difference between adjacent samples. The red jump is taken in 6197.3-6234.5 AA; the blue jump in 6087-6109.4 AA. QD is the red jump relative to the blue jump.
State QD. 1.6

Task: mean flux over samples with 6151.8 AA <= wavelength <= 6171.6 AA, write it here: 9.1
